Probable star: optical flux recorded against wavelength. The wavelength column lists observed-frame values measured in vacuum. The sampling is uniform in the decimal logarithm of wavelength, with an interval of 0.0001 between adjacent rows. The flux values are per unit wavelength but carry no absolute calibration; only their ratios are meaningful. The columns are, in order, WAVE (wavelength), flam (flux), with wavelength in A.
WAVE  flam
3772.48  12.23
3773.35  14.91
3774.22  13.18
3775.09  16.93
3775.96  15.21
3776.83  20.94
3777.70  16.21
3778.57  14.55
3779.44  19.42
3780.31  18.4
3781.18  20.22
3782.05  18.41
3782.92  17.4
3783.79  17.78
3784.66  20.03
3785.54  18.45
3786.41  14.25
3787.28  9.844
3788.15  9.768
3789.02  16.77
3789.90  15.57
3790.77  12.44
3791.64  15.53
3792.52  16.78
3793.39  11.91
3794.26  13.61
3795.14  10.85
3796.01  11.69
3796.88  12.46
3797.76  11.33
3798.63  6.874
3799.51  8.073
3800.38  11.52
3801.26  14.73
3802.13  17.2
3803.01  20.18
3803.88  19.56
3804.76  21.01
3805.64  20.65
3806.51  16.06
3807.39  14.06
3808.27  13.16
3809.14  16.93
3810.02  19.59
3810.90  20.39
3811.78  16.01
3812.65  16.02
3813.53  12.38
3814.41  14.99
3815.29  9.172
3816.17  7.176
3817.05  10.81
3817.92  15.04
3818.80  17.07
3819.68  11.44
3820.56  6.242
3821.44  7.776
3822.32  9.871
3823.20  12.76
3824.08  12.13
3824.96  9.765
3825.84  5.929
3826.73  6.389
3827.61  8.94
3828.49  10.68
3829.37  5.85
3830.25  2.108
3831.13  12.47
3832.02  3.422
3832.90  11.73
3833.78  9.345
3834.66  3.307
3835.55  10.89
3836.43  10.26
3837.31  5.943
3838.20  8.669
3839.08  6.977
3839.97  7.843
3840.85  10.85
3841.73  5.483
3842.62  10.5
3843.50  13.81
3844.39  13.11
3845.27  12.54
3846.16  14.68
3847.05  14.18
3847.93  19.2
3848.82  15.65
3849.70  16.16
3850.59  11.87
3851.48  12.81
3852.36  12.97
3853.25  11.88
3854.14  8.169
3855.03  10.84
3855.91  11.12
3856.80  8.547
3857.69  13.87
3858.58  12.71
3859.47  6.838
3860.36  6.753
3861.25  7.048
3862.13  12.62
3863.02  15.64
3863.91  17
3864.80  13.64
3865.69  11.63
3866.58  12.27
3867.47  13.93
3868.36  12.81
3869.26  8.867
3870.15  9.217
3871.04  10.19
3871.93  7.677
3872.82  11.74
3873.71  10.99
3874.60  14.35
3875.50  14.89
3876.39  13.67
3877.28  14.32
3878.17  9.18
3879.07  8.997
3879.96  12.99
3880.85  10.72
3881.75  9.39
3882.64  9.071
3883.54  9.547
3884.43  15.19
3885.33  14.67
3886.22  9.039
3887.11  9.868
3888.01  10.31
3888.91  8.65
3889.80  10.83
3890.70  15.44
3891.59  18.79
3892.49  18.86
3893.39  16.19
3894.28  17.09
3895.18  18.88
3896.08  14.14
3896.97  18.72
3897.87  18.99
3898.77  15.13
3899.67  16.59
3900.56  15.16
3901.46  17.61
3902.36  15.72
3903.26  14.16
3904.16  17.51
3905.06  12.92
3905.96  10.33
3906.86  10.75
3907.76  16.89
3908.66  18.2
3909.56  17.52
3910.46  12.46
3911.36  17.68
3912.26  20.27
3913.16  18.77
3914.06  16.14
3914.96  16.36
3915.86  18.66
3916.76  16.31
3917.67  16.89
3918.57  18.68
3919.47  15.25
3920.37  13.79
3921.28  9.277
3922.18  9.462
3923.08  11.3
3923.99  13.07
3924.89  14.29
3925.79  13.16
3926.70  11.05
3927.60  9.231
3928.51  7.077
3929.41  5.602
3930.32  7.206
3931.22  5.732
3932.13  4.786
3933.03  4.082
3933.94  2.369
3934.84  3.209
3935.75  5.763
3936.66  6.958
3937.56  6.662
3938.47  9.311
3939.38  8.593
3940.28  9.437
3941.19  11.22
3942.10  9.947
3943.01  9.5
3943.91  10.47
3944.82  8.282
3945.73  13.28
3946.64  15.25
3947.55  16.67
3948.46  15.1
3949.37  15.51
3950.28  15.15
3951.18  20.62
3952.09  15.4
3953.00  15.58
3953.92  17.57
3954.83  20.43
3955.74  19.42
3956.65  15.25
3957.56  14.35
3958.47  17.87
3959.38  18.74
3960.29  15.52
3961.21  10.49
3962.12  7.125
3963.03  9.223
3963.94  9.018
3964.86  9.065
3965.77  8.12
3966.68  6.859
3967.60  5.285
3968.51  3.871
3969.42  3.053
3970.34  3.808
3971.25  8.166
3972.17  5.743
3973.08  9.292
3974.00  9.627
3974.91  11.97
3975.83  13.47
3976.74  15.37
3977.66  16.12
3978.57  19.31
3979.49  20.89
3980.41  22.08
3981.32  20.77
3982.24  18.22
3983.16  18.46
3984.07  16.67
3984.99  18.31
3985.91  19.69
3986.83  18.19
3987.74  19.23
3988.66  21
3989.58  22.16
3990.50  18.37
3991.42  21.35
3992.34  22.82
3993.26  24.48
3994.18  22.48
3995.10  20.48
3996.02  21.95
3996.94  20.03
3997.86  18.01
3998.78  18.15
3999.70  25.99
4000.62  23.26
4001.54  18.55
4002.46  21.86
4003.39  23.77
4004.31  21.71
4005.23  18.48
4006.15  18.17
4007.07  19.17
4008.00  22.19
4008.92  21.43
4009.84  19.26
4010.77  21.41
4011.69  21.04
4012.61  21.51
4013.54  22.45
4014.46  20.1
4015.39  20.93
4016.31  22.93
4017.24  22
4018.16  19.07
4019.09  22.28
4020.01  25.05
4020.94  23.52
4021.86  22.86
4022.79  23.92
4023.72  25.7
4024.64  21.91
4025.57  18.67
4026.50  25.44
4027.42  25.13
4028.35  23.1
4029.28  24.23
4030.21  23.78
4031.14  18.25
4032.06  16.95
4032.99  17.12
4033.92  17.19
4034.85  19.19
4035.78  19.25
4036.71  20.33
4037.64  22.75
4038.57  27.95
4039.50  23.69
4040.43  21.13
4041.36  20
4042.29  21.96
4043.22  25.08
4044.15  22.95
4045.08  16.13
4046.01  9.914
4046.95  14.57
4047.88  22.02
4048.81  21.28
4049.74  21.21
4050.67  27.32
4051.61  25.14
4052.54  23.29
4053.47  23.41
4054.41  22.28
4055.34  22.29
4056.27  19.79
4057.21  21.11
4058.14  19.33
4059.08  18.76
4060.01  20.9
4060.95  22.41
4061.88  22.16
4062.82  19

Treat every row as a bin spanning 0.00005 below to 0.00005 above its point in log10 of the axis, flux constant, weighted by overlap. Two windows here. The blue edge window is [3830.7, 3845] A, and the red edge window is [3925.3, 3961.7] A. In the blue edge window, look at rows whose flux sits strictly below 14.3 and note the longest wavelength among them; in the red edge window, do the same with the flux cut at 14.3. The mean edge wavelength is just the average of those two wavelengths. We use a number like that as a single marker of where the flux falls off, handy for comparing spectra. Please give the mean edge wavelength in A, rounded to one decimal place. 3902.8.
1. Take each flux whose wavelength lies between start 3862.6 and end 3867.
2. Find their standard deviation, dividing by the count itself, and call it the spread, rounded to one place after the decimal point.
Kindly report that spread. 2.0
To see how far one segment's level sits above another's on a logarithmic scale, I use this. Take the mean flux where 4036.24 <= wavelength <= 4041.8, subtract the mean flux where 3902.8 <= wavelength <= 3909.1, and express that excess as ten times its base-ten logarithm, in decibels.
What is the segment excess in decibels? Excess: 9.2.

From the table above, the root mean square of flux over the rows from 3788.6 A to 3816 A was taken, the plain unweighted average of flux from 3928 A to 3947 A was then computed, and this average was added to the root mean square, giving 23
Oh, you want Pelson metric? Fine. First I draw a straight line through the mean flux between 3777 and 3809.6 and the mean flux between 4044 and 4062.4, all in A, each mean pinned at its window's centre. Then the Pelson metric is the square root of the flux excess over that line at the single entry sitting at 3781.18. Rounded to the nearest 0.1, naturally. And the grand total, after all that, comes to 2.3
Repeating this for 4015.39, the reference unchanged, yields 1.0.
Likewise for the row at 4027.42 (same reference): 2.2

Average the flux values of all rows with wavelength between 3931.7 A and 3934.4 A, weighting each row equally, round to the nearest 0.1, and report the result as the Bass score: 3.7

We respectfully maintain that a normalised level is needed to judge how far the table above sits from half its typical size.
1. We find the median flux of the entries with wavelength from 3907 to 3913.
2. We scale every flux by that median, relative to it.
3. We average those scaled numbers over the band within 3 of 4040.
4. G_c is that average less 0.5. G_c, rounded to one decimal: 0.8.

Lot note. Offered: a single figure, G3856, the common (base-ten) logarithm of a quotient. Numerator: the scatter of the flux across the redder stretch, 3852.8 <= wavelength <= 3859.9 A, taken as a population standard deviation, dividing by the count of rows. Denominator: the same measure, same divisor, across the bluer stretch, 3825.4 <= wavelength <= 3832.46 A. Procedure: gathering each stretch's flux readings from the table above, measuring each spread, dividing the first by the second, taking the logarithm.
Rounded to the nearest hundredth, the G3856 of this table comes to -0.16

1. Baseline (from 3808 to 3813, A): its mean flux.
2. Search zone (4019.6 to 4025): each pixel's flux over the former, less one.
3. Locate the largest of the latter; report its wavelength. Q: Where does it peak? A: 4023.72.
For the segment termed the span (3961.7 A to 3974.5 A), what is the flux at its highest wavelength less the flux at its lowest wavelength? 2.5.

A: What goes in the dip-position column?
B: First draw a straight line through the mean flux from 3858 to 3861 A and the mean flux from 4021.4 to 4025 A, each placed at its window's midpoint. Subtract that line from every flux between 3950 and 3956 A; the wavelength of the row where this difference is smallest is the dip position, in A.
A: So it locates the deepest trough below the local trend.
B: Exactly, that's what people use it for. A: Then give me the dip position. 3950.28 A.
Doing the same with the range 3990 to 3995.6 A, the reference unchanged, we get 3990.50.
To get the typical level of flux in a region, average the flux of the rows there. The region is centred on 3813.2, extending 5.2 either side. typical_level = 14.3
